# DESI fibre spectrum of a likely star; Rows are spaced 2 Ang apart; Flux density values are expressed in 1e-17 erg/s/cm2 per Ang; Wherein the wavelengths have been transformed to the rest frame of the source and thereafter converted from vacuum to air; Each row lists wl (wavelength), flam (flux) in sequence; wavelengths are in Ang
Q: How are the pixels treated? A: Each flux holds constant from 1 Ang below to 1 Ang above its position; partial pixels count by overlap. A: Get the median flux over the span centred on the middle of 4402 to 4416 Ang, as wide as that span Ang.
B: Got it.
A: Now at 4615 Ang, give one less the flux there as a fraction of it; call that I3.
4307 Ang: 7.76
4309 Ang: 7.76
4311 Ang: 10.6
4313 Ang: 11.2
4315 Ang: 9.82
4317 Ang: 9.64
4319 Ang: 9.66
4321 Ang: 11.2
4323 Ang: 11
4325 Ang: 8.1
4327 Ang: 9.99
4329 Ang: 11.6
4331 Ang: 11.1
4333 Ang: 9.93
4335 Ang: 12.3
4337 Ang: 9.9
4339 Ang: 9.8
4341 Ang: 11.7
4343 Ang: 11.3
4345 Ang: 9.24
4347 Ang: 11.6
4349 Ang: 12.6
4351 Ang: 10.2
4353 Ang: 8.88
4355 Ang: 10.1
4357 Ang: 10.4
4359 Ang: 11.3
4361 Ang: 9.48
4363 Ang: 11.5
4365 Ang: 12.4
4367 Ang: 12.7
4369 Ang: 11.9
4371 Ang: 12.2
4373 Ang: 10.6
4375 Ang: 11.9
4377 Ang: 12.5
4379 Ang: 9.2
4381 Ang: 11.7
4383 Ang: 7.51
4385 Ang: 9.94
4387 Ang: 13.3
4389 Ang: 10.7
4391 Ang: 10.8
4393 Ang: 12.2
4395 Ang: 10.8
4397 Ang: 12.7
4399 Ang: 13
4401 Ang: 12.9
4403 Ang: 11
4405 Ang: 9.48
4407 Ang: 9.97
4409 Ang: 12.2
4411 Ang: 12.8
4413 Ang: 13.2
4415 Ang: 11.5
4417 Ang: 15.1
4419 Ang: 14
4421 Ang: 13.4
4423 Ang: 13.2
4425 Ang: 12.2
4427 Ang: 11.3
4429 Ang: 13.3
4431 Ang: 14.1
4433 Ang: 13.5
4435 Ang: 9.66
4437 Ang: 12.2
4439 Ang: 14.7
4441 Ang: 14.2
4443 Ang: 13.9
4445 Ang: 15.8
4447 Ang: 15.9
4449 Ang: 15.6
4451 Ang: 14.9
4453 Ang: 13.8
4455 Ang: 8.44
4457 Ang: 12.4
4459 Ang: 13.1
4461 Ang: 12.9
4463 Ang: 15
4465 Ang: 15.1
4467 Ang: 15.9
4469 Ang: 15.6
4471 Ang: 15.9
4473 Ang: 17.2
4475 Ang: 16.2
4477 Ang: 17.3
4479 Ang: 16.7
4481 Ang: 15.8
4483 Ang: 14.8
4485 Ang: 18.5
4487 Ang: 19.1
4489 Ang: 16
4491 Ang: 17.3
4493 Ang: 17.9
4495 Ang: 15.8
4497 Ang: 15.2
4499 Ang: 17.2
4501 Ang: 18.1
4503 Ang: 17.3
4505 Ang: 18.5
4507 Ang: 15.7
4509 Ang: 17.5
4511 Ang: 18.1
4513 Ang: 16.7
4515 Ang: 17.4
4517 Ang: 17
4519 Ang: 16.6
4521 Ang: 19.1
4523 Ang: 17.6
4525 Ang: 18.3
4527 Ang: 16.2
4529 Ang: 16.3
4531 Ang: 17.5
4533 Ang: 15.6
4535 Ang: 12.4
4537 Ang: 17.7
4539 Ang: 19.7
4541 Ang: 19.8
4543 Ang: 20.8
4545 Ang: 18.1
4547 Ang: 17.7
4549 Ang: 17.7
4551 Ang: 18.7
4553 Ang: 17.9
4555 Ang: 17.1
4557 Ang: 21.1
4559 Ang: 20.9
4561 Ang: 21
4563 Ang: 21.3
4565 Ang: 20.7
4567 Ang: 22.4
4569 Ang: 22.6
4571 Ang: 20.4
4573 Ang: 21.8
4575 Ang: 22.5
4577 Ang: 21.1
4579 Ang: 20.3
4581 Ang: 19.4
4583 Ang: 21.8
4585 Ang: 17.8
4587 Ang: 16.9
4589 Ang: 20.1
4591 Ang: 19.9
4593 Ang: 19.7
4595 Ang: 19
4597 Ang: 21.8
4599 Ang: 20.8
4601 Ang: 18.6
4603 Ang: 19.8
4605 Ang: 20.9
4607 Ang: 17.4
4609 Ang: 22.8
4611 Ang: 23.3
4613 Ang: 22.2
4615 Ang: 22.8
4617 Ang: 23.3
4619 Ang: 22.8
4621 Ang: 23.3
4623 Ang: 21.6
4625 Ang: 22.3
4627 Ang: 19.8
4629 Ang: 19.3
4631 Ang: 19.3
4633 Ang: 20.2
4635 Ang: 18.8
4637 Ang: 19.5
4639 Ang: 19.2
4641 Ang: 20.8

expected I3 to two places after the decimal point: -0.98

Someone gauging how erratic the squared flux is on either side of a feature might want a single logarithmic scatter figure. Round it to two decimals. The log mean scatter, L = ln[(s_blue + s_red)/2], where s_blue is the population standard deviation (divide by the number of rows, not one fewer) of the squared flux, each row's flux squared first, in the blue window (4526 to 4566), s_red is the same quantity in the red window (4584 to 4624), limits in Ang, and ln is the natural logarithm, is 4.39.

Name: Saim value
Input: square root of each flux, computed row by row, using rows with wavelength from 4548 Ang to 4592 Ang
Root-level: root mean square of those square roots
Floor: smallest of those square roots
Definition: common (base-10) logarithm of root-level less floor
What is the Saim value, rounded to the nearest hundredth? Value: -0.42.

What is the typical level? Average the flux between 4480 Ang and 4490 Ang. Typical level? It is 17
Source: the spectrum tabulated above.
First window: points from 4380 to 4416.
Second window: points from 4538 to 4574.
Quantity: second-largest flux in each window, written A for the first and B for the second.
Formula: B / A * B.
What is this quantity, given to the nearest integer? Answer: 38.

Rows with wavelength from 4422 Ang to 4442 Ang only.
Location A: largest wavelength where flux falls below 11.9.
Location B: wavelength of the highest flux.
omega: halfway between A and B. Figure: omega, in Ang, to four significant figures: 4437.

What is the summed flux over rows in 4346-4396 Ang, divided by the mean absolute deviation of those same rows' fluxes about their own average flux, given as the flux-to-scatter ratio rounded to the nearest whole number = 246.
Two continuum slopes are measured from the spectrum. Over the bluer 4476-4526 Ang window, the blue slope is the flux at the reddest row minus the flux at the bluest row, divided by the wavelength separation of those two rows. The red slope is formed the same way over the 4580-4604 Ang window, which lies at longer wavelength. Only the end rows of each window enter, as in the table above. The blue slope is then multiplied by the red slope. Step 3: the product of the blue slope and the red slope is 0.0004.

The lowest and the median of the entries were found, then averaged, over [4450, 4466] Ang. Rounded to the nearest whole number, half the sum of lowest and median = 11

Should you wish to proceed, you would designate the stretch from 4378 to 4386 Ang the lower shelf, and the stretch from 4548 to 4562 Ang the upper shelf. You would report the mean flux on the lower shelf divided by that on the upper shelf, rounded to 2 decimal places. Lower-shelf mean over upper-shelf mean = 0.50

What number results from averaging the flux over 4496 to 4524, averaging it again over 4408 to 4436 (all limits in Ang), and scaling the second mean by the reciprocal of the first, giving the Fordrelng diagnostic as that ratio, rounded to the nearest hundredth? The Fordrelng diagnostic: 0.74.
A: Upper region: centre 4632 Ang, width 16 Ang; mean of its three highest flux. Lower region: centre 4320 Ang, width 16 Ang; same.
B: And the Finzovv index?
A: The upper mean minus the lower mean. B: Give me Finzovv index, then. 10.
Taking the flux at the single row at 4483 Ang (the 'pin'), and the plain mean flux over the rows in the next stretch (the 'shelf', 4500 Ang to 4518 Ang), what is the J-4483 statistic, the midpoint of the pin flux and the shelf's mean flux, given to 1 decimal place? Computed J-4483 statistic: 16.1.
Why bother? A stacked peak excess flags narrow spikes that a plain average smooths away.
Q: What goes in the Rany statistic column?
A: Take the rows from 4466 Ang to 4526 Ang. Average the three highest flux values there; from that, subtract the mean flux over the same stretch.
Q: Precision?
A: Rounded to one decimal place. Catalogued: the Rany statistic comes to 1.9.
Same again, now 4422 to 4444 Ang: 1.4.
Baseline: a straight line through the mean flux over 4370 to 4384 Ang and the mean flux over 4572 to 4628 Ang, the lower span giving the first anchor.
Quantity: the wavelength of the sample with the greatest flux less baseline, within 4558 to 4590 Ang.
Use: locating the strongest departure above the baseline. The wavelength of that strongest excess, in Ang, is 4569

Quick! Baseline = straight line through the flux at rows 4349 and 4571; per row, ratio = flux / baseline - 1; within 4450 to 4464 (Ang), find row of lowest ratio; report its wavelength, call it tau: 4455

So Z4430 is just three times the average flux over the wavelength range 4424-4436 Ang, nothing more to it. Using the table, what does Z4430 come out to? 37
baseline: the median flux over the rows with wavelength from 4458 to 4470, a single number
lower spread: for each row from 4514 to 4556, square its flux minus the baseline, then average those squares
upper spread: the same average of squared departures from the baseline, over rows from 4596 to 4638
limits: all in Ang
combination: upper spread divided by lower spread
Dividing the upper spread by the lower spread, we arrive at 4.1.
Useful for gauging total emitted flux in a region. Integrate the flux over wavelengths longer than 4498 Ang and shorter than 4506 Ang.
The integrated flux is 142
